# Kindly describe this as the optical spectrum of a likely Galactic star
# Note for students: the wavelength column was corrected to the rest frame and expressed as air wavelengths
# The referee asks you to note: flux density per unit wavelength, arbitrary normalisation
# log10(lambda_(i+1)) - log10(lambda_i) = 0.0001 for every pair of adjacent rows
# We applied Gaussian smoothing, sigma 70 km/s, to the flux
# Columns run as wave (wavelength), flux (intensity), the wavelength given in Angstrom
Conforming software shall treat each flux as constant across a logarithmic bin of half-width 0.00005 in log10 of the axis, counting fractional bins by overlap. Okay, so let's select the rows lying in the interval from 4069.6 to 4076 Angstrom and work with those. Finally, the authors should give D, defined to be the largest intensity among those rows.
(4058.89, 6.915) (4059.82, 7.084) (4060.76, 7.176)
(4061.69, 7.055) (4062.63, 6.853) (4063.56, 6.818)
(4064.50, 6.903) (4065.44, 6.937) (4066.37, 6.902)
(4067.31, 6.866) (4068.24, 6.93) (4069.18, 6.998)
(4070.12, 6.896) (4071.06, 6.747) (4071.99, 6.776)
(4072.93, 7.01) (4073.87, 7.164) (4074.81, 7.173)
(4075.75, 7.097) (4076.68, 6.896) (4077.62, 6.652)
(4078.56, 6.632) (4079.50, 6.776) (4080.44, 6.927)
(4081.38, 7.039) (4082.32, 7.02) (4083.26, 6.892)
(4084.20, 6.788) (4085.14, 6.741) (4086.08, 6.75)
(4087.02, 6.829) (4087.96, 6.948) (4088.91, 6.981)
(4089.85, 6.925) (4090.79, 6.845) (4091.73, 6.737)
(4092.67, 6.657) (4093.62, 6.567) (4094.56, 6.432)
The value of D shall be 7.173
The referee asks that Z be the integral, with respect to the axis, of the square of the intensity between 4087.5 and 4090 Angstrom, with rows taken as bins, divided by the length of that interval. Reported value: 48.2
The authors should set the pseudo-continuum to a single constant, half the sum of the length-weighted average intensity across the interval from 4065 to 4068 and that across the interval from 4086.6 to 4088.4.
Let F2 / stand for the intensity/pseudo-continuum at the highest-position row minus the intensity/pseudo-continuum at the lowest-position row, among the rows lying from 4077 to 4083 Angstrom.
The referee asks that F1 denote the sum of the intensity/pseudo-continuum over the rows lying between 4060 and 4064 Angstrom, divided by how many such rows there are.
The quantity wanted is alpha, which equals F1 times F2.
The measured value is 0.054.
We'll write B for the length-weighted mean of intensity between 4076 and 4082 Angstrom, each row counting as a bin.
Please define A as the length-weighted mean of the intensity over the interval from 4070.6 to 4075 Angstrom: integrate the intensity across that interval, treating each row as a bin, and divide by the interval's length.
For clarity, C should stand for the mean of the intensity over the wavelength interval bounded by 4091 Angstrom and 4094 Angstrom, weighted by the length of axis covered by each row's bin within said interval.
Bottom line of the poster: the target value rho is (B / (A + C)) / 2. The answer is 0.251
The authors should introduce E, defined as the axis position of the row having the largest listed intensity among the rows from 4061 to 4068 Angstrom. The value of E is 4061.69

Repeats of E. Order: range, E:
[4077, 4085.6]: 4081.38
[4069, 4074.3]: 4073.87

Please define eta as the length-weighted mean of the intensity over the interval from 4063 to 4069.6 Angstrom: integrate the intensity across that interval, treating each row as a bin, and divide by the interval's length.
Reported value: 6.91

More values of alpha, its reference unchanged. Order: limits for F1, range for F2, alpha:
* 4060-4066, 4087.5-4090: -0.003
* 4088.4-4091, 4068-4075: 0.035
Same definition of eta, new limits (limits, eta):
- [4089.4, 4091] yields 6.90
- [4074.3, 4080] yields 6.88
